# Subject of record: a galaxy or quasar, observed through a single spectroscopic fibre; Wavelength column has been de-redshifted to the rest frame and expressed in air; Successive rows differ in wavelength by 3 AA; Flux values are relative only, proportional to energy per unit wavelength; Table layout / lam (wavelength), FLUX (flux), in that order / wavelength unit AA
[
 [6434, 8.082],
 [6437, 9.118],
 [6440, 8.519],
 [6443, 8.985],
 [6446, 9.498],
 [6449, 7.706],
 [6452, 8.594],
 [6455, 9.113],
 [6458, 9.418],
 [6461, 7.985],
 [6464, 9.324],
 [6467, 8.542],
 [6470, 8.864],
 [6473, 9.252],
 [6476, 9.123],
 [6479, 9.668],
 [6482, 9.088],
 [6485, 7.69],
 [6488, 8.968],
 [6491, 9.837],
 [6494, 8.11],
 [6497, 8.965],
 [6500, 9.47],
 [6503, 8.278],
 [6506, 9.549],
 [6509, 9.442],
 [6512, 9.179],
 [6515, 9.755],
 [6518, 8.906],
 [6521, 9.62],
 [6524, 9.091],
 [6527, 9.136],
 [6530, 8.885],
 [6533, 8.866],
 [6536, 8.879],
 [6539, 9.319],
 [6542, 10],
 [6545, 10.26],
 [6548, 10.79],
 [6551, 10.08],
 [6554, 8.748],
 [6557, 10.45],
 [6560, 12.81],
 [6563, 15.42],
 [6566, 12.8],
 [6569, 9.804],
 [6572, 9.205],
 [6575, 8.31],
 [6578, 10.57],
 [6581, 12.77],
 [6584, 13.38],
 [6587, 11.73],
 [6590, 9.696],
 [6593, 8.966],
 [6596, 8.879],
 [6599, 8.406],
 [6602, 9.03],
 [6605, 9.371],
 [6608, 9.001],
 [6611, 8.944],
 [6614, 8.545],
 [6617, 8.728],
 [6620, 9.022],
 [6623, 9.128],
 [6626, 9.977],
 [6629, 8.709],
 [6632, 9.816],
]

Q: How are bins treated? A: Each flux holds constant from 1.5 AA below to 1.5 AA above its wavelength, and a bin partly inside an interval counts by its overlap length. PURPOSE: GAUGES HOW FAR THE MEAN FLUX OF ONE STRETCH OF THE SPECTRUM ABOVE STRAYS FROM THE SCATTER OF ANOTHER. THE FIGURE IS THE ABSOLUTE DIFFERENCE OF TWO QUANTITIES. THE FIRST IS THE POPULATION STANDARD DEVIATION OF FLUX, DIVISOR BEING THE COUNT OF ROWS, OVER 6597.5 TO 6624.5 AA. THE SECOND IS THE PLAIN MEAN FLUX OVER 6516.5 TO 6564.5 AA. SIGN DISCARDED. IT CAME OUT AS 9.8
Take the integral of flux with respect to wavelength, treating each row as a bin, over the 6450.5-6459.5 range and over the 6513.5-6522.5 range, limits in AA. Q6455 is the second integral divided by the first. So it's 1.04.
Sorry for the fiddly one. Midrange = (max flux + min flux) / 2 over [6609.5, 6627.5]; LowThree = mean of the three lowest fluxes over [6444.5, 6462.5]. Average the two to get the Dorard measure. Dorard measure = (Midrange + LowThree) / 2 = 8.7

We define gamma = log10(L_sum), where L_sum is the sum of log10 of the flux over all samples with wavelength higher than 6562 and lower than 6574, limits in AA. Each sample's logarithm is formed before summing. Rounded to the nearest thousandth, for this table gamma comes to 0.628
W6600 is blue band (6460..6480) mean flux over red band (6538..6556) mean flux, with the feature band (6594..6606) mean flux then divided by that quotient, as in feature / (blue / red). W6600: 9.8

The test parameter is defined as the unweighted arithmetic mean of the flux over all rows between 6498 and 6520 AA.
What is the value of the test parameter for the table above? 9.2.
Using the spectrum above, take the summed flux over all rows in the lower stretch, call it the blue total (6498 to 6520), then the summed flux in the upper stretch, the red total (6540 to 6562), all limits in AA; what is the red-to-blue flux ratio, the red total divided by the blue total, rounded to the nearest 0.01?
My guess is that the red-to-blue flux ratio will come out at 1.13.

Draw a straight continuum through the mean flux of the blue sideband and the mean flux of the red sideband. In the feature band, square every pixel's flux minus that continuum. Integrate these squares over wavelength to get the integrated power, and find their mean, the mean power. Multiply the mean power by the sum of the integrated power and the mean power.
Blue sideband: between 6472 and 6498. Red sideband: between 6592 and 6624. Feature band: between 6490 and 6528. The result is 4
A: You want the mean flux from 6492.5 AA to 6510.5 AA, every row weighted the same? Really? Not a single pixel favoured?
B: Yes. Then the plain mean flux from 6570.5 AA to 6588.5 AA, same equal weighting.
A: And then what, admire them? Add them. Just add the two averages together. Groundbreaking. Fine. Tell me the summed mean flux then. 20.0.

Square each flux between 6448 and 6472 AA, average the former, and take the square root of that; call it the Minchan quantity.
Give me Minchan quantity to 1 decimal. 8.7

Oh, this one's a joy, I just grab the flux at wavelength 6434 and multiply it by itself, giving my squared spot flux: 65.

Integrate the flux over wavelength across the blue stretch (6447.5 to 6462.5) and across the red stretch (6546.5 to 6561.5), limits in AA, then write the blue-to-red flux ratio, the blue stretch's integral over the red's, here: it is 0.81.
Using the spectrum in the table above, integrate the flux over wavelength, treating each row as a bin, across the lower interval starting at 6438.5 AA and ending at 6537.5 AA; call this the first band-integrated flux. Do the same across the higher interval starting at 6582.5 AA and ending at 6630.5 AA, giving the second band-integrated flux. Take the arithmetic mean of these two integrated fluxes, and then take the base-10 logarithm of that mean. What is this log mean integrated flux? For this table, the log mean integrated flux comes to 2.83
